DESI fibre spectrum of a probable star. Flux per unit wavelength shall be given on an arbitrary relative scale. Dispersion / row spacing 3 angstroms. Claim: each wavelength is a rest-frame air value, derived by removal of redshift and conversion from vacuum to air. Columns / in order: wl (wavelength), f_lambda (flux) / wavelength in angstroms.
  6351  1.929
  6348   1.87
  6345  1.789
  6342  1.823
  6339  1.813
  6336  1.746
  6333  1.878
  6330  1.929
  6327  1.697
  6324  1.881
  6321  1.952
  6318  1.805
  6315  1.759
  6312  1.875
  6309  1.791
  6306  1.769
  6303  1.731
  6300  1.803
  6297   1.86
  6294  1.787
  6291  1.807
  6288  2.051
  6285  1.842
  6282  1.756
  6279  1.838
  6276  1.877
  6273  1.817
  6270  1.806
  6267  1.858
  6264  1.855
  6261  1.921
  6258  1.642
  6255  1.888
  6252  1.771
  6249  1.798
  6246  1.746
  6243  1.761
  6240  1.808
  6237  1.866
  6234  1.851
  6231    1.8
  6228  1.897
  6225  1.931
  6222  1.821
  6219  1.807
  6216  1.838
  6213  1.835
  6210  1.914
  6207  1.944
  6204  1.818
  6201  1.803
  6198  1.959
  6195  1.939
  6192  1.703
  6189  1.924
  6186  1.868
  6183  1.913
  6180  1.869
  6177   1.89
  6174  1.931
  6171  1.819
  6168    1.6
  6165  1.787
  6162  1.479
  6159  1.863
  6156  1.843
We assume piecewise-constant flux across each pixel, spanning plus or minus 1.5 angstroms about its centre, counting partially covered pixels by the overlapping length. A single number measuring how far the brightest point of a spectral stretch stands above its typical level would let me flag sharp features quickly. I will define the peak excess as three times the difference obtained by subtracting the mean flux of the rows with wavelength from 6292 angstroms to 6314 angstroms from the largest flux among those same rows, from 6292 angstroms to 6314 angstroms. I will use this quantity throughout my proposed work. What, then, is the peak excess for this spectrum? 0.22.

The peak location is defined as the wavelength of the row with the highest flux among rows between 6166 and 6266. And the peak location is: 6198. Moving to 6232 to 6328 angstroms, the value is 6288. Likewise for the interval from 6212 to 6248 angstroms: 6225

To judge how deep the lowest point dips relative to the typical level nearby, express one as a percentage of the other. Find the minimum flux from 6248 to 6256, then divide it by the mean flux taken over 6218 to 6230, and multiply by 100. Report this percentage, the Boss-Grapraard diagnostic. 95.0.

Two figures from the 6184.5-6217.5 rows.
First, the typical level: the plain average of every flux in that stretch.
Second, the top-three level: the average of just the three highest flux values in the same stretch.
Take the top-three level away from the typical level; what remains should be -0.080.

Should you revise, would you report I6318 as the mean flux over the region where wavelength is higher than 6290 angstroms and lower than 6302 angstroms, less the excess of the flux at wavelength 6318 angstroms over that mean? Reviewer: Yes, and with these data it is 1.82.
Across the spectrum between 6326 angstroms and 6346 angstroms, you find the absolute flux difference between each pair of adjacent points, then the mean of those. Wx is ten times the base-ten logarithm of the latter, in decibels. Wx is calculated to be -10.6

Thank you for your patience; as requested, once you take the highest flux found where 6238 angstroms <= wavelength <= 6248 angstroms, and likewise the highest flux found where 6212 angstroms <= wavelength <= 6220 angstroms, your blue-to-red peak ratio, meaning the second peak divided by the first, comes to 1.02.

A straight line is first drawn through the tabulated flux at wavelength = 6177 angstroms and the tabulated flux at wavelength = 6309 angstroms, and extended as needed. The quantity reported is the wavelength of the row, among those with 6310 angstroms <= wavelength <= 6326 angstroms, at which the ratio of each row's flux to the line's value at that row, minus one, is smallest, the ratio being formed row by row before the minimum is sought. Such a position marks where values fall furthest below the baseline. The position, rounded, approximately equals 6315 angstroms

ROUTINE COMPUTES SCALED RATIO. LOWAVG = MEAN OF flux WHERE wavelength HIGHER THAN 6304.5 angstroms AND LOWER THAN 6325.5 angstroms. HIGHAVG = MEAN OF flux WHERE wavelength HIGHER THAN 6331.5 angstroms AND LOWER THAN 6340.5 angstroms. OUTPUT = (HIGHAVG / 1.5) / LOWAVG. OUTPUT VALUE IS 0.659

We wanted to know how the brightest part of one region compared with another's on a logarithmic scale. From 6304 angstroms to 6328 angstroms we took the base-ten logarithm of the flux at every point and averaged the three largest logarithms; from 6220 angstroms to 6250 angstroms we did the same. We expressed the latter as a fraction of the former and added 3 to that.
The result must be 4.00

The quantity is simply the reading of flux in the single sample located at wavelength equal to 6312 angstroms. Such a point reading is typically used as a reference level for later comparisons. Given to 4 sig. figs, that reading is 1.875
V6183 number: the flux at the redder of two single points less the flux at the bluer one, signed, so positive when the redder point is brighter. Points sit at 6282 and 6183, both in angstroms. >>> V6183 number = -0.16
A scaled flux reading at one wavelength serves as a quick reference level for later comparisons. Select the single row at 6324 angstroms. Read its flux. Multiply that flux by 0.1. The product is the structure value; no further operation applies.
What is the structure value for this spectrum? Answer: 0.188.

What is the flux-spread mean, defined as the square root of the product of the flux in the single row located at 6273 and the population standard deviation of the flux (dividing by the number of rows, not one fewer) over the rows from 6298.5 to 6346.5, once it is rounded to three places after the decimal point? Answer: 0.354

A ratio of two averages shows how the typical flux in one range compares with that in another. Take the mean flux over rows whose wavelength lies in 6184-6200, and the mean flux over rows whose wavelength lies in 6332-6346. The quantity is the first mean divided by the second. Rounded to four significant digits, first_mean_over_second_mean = 1.038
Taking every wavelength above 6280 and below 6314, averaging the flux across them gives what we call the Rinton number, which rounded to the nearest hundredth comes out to 1.82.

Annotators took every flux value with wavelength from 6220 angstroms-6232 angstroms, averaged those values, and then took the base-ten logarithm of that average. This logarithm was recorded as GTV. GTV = 0.270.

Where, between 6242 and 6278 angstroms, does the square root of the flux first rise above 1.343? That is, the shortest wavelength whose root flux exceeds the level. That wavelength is 6255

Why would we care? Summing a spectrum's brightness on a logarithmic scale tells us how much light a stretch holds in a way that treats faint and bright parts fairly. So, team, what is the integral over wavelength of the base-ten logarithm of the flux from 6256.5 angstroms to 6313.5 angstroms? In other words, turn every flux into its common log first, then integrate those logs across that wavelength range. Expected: 14.9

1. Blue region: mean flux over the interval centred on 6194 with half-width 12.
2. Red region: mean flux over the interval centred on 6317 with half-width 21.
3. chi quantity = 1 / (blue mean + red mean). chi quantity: 0.271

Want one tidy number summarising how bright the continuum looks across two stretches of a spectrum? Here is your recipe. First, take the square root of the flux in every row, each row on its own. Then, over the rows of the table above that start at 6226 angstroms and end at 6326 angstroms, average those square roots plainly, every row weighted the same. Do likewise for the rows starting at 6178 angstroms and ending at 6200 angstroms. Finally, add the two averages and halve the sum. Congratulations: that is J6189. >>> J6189 1.361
